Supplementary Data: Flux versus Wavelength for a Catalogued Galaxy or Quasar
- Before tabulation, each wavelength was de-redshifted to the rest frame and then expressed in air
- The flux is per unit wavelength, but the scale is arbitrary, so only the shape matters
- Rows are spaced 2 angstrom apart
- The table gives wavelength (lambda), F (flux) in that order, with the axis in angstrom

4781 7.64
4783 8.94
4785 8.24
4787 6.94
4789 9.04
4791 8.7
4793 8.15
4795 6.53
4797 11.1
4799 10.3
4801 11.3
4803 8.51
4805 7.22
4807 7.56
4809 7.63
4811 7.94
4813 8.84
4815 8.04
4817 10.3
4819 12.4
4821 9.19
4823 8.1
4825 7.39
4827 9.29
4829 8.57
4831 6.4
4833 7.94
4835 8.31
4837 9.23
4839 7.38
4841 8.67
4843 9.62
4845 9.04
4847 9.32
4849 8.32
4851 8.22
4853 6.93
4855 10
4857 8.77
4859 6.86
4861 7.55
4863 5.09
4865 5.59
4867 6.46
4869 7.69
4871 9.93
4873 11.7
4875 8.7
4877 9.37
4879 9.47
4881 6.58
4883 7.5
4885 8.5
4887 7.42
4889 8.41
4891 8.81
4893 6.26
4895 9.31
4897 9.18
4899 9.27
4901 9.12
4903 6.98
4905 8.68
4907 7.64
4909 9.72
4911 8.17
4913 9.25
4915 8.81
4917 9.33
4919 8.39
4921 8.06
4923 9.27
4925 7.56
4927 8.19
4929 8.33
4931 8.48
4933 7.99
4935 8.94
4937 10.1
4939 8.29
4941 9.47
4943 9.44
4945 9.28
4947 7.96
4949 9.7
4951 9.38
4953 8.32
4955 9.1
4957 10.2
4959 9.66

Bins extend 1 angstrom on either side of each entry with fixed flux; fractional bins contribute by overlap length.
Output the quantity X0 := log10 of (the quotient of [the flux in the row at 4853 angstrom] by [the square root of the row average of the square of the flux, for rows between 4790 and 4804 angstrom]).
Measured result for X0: -0.13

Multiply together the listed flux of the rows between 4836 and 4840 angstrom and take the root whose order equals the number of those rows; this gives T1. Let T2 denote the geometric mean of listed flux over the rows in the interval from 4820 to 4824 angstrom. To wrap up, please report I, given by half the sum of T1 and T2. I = 8.4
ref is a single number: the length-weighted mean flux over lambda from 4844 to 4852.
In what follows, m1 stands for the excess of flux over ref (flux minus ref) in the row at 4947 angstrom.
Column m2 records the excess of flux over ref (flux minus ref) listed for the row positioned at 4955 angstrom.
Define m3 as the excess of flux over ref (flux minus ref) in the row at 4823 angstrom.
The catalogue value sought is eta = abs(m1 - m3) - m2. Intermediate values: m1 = -0.8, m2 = 0.4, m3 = -0.6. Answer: -0.2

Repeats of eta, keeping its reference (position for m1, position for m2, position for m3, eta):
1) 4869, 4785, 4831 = 1.8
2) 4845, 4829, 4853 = 2.3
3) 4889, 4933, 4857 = 1.1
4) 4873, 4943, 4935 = 2.0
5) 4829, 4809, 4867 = 3.2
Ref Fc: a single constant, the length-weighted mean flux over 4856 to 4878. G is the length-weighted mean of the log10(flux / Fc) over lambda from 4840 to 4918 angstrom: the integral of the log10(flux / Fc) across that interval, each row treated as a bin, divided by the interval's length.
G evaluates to 0.015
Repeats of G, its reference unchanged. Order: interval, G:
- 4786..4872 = 0.015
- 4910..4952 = 0.041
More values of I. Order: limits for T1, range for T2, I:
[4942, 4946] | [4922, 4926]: 8.9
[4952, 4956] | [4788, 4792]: 8.8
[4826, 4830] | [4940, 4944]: 9.2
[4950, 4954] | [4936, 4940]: 9.0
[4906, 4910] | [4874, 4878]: 8.8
